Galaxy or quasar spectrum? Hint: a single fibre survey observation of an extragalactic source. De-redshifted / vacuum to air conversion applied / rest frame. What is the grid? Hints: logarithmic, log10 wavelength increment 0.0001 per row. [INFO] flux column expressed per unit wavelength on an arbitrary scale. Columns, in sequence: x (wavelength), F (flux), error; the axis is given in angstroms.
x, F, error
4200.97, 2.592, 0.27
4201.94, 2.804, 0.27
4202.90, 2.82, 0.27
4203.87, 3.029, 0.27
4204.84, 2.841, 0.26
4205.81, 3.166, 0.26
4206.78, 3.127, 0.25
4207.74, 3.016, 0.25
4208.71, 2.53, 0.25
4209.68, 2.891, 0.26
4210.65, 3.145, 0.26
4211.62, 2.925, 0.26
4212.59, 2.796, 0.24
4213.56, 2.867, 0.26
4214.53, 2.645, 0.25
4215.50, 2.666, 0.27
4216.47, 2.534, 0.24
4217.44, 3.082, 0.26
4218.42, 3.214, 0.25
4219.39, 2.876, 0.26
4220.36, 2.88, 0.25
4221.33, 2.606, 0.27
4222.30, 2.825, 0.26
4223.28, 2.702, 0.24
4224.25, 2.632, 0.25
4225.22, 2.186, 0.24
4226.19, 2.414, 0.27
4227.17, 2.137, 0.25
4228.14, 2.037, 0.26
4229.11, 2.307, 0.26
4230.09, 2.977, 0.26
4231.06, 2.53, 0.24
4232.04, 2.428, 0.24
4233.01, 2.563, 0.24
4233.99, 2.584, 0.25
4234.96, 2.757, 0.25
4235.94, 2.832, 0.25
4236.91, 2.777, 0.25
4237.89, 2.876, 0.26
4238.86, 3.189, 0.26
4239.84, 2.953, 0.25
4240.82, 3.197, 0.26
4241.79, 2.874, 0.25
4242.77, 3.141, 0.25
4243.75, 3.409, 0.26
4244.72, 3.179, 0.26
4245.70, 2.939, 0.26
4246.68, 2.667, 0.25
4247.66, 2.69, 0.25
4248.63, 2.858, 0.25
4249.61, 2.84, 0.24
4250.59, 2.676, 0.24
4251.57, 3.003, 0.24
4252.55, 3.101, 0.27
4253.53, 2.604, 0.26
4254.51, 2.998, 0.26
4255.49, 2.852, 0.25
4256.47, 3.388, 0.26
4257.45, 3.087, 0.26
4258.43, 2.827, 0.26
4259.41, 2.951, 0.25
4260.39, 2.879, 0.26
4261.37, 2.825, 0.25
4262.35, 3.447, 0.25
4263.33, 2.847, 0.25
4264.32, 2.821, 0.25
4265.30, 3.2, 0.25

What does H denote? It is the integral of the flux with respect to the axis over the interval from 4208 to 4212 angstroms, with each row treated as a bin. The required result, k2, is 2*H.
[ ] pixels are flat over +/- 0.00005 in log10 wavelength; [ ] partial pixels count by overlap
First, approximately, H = 11.5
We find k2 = 23.0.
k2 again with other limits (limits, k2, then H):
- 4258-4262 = 23.2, 11.6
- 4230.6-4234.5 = 19.7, 9.9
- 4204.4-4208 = 21.9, 11.0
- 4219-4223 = 22.3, 11.2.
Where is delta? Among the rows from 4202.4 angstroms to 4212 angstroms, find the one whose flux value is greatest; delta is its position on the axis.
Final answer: 4205.81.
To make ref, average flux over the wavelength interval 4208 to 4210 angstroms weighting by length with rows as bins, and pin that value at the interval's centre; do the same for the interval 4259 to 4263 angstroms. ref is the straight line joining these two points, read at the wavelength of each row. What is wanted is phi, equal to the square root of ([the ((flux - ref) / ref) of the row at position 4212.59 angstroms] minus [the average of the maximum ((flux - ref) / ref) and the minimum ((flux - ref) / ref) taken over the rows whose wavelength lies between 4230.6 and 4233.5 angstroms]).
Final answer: 0.38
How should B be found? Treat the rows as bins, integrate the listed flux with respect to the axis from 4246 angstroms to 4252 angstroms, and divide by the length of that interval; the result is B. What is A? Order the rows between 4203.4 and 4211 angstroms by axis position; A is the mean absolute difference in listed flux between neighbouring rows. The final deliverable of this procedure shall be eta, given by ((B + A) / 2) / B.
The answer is 0.545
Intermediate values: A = 0.25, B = 2.79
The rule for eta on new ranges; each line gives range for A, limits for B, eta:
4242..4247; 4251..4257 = 0.542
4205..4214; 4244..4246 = 0.533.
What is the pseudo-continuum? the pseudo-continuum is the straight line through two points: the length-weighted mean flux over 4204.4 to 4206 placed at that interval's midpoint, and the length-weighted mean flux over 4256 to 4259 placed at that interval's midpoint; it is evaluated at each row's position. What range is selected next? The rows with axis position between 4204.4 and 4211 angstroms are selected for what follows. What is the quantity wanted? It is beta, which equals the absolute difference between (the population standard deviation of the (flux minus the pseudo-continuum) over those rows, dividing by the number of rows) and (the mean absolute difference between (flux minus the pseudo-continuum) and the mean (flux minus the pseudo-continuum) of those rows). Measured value 0.035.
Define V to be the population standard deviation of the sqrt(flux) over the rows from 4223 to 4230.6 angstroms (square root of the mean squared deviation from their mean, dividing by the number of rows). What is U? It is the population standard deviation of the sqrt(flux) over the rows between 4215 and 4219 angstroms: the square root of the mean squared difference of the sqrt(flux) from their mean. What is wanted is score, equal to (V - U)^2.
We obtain 0.0002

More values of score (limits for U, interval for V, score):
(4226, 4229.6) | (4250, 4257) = 0.0005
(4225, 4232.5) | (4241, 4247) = 0.0003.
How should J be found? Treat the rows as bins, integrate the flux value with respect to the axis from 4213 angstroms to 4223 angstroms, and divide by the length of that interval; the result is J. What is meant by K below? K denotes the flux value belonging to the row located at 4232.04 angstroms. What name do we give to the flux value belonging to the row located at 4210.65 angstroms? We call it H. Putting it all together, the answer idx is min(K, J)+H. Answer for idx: 5.57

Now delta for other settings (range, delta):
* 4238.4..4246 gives 4243.75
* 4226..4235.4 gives 4230.09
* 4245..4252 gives 4251.57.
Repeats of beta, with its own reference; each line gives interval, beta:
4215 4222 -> 0.033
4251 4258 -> 0.061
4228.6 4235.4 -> 0.046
